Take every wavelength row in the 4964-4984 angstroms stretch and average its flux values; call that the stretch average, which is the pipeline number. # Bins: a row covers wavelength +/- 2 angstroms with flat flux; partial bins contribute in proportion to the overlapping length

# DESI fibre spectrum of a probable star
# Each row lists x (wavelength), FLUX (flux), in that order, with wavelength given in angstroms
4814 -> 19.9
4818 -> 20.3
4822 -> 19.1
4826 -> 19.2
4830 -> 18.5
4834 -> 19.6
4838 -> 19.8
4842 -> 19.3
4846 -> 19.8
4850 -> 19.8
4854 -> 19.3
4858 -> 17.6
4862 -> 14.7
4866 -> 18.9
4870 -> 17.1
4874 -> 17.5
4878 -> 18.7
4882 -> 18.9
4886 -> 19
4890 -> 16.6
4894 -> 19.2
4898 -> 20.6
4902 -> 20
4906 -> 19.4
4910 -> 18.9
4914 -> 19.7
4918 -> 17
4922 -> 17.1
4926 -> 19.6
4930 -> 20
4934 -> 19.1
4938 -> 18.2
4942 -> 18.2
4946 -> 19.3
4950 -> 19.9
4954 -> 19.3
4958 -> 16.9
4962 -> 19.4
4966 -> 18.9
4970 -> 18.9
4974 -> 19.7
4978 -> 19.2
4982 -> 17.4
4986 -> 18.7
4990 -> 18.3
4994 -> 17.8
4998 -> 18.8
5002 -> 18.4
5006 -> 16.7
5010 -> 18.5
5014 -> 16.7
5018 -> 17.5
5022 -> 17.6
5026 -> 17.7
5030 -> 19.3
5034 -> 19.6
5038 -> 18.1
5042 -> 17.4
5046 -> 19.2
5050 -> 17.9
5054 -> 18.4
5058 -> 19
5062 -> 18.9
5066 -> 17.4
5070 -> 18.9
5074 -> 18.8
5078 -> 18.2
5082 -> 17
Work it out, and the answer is 18.8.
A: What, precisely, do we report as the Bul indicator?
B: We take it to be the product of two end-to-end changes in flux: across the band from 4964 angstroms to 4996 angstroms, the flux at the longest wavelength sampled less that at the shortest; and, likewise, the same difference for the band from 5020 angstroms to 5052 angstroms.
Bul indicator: -0.3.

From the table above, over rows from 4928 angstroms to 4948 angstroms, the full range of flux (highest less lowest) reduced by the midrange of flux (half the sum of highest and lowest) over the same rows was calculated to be -17.3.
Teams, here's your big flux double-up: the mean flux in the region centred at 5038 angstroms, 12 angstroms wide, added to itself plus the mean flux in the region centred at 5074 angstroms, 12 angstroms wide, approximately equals 55.4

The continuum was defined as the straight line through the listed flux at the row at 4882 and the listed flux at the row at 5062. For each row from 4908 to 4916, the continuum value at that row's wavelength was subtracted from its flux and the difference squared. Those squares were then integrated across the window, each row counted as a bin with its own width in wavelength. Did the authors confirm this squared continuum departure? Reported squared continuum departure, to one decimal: 2.6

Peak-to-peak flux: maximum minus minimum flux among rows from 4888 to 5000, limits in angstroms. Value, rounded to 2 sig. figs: 4.0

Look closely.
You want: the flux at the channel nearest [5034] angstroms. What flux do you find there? 19.6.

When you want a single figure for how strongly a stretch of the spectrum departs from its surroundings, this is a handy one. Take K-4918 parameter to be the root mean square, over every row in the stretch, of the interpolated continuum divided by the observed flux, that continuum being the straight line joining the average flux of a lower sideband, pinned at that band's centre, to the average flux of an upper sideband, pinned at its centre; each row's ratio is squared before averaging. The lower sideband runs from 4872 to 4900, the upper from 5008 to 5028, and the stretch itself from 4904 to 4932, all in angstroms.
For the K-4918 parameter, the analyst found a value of 0.983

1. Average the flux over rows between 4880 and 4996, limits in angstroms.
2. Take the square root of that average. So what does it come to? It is 4.34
